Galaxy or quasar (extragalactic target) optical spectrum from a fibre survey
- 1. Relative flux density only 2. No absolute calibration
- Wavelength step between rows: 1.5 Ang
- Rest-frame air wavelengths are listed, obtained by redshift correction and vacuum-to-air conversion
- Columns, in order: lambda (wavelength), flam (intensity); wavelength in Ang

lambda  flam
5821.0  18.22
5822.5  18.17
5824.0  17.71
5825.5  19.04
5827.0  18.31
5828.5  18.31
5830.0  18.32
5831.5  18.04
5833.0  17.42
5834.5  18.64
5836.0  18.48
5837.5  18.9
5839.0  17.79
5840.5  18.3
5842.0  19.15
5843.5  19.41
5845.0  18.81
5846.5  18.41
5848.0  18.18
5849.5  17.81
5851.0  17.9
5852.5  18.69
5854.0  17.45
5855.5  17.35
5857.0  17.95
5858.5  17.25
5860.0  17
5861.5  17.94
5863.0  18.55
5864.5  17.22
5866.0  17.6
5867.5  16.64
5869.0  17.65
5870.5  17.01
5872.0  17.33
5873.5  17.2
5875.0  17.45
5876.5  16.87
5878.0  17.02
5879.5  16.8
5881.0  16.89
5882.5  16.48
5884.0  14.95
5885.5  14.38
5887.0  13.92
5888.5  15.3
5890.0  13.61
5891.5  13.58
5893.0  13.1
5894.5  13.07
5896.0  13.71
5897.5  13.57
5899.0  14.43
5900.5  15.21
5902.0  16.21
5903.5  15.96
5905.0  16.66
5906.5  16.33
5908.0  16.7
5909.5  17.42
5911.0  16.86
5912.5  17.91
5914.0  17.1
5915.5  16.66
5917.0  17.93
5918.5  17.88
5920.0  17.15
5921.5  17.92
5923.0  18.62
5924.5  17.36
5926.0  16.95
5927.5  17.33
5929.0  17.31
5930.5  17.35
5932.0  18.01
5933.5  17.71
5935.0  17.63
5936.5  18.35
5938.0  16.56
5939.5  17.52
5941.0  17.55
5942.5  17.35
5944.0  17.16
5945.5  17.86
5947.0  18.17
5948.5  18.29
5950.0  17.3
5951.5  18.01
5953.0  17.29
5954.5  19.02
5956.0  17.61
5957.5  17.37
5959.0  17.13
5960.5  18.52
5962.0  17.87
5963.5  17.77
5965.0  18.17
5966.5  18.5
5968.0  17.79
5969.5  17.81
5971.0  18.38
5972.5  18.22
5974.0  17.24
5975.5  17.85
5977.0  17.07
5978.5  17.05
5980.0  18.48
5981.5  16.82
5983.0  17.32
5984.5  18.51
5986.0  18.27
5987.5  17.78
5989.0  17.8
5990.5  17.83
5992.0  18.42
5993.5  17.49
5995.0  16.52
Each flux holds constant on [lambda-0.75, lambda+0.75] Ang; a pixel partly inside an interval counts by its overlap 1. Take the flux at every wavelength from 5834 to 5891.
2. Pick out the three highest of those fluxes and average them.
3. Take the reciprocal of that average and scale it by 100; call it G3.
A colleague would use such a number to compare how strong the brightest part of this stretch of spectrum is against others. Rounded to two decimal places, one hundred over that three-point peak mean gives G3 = 5.22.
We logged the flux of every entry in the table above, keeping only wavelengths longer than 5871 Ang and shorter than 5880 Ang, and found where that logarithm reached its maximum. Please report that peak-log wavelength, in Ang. 5875.0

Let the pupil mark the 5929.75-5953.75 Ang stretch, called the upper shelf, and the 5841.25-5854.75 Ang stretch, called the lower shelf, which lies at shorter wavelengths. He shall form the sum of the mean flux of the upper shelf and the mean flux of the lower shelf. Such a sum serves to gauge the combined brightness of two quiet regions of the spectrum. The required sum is 36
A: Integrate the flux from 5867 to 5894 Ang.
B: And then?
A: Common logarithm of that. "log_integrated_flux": 2.6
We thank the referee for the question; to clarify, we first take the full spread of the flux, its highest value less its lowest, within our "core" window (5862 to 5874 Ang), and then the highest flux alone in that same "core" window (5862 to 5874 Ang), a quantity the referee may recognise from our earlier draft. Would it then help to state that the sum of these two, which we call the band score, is 20.5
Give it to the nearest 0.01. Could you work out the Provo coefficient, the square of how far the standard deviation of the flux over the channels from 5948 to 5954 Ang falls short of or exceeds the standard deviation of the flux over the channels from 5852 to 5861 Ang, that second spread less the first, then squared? 0.01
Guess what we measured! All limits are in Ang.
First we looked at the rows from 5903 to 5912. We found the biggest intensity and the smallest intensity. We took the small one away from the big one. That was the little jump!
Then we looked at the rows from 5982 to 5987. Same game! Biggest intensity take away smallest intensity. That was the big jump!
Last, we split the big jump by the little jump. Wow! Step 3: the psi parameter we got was 0.82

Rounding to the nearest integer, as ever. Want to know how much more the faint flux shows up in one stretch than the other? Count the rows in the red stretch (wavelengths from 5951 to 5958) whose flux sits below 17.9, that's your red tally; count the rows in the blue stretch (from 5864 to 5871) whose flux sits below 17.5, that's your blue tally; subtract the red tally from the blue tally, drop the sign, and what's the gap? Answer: 0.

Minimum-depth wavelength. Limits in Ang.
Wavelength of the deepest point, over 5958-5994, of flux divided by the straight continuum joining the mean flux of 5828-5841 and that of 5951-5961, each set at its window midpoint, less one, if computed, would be 5981.5 Ang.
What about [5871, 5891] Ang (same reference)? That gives 5890.0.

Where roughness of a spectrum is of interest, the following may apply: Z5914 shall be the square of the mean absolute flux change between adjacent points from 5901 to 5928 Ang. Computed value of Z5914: 0.40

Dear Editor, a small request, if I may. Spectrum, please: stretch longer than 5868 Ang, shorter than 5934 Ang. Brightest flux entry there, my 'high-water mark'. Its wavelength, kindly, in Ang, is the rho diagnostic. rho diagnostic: 5923.0 Ang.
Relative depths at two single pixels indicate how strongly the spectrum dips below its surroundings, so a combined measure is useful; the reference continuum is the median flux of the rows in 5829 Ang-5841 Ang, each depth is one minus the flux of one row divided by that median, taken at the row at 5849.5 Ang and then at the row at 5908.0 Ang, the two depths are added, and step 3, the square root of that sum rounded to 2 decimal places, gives 0.34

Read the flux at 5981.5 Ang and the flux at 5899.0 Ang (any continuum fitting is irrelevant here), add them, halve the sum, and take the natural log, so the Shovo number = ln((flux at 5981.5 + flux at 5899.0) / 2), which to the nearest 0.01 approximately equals 2.75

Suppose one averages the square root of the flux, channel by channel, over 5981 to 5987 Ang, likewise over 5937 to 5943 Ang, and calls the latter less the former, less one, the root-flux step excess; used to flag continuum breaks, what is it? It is -1.06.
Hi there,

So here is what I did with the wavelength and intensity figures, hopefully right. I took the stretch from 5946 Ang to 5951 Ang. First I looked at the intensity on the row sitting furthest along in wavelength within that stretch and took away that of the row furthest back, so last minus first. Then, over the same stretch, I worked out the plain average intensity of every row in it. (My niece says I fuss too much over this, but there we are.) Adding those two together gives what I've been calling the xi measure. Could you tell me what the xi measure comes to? 17.1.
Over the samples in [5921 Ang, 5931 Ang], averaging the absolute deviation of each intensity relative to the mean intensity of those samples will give 0.41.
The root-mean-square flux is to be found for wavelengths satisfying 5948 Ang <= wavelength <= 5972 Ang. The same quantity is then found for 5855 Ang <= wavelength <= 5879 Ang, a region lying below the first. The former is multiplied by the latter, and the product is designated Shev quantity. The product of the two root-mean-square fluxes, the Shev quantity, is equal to 312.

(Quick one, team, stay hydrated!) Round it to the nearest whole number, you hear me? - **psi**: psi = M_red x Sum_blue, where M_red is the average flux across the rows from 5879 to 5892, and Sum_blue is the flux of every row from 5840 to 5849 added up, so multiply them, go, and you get 1695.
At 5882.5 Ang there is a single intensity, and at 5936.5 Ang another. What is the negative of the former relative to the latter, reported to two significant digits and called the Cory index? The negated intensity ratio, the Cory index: -0.90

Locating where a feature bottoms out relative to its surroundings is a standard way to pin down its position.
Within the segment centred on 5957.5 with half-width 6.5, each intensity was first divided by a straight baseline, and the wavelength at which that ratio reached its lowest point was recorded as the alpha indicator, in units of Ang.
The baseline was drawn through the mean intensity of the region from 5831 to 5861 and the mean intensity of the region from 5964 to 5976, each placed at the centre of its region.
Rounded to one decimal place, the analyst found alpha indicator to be 5959.0 Ang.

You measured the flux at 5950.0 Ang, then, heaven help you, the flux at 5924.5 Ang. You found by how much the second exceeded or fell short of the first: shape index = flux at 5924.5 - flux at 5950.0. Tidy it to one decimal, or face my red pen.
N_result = 0.1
